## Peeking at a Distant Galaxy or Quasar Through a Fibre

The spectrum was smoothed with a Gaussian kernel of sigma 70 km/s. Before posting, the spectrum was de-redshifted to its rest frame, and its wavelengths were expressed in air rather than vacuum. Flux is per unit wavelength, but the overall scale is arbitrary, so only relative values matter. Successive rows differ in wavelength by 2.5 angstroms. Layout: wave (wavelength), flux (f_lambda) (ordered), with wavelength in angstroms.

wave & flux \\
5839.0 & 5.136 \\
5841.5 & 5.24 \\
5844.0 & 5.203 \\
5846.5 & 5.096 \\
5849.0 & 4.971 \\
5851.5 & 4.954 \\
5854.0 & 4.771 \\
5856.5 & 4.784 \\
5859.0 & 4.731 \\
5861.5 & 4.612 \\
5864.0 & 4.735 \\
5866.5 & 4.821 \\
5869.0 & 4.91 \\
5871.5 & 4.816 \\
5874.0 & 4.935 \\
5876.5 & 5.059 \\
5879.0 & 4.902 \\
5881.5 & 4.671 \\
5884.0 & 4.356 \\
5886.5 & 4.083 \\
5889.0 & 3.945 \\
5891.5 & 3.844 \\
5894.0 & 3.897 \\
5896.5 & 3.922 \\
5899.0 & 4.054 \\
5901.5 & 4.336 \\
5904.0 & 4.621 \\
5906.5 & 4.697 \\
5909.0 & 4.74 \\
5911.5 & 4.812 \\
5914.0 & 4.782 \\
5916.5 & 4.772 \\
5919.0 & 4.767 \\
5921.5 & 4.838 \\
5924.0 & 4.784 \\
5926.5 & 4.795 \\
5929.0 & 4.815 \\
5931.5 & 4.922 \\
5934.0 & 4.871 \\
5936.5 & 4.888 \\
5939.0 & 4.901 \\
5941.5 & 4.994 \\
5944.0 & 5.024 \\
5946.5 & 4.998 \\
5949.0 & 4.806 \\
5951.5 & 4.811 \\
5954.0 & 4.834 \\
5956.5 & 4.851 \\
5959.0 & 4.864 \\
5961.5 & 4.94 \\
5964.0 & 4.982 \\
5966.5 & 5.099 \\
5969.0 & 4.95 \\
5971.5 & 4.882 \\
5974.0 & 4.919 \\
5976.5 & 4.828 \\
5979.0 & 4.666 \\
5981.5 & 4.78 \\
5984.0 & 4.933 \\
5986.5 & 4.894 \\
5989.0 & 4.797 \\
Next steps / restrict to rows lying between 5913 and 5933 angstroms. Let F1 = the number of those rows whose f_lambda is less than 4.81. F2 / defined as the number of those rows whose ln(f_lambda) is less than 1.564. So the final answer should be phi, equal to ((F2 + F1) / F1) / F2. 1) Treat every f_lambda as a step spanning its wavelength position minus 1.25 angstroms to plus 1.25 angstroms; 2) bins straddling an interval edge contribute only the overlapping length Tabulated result 0.7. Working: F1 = 5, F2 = 2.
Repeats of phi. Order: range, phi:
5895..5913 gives 0.3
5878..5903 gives 0.2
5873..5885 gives 1.0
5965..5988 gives 1.5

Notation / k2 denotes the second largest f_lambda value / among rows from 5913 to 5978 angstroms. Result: 5.024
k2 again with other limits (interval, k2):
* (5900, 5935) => 4.871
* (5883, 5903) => 4.336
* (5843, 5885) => 5.096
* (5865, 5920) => 4.935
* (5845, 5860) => 4.971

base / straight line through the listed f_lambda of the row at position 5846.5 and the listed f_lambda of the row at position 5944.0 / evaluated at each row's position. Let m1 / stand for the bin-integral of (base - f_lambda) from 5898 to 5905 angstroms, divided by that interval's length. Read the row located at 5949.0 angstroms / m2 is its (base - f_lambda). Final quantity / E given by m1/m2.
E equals 3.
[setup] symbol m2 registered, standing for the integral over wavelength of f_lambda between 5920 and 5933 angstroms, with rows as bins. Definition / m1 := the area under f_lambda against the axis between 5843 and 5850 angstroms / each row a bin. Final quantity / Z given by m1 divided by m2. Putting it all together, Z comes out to 0.6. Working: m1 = 36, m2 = 63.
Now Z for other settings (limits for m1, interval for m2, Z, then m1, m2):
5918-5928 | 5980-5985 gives 2.0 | 48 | 24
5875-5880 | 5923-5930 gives 0.7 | 25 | 34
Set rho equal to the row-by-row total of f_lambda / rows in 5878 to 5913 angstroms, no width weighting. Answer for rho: 61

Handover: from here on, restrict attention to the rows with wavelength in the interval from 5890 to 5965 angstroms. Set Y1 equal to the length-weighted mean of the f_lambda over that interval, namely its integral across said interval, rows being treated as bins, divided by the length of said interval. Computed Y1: 4.70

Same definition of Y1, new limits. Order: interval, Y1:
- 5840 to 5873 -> 4.90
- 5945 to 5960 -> 4.86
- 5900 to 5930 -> 4.72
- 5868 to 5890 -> 4.64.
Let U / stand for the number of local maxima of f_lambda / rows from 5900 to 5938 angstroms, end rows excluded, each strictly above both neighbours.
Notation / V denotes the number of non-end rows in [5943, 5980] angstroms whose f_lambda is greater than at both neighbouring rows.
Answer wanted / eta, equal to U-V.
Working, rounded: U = 3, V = 2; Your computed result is 1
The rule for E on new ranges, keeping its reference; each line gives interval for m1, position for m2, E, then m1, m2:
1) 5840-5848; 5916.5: 0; -0.07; 0.272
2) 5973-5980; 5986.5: 2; 0.19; 0.099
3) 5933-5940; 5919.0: 1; 0.14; 0.275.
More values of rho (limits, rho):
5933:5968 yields 69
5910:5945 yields 68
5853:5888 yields 66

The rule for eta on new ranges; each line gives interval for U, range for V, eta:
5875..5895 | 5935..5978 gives -3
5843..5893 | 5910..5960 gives 0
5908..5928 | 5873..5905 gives 1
